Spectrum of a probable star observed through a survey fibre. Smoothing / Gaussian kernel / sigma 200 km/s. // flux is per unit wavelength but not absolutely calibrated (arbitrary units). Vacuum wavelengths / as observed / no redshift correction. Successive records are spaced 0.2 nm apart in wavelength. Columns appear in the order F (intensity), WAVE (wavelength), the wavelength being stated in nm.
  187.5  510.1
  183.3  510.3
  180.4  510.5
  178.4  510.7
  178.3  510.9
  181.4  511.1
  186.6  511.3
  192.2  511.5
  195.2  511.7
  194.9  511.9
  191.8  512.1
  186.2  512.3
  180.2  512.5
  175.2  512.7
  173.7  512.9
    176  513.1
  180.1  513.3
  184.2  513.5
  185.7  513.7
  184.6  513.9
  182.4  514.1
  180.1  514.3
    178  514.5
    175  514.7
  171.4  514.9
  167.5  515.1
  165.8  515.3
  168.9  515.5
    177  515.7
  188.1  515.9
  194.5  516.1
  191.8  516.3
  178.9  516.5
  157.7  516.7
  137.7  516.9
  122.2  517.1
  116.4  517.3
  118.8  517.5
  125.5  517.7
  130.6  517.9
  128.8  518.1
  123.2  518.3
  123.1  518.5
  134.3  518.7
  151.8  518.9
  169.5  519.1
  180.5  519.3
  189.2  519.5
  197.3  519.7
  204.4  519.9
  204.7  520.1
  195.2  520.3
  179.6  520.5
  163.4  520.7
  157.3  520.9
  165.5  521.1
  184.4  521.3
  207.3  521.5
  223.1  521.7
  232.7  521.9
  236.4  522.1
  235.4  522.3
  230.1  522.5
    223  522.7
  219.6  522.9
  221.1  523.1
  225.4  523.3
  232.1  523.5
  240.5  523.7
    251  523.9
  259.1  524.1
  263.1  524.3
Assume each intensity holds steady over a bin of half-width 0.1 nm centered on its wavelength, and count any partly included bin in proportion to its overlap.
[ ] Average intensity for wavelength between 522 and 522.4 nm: 236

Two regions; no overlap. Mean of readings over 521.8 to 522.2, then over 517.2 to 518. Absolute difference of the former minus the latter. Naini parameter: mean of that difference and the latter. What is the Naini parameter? 117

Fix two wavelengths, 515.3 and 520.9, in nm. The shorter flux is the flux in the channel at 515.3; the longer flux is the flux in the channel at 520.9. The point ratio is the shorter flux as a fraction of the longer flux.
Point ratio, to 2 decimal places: 1.05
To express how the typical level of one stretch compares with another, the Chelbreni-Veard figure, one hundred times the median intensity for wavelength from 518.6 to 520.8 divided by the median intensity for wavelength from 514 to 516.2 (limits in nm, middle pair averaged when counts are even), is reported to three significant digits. 102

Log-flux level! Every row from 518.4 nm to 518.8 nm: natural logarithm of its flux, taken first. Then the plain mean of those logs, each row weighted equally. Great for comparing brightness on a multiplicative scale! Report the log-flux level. 4.9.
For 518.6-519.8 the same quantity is 5.1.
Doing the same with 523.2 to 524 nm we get 5.5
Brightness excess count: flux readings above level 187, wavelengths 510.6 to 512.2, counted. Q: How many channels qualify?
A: 4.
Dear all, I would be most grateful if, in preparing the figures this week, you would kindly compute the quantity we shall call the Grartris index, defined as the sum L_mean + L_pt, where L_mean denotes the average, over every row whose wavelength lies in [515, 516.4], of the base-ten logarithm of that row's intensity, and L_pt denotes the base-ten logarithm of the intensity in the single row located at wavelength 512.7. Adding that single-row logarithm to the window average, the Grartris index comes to 4.50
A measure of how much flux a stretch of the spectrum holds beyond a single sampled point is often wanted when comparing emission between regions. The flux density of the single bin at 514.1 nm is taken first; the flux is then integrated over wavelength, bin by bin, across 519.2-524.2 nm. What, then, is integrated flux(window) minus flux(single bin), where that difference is 869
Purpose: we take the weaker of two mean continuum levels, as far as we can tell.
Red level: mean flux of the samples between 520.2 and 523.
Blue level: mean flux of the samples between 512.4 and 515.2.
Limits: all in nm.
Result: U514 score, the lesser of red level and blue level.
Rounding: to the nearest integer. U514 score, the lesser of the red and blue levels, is 178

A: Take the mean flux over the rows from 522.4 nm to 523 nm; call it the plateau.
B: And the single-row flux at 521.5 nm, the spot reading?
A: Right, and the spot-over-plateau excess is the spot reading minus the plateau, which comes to -17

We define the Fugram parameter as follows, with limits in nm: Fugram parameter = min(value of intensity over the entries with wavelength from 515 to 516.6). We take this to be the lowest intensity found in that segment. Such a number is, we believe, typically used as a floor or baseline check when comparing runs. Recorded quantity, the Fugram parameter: 165.8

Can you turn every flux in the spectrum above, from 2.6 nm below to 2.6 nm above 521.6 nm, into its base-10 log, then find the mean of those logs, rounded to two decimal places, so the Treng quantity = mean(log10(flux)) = 2.32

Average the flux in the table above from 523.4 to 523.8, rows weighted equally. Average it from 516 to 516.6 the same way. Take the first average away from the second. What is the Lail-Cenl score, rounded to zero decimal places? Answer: -48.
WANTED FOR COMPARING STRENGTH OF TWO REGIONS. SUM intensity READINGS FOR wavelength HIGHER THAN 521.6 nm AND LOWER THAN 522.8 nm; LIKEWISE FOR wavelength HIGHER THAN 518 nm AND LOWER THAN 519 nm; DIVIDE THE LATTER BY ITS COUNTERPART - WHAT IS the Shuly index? 0.5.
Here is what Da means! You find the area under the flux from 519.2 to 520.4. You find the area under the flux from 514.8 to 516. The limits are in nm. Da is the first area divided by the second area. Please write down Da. 1.13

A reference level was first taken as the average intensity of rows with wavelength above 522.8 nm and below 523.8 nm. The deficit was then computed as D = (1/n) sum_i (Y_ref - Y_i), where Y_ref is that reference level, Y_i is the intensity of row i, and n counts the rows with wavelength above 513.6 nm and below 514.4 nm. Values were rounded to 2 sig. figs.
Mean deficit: 45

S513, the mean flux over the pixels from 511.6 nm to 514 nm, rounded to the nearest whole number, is 184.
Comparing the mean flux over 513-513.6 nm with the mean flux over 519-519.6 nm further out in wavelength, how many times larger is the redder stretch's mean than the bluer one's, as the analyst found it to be 1.0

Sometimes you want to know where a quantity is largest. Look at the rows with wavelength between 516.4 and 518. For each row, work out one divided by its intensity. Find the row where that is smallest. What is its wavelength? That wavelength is 516.5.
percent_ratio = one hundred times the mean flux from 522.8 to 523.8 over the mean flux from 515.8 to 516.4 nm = 119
